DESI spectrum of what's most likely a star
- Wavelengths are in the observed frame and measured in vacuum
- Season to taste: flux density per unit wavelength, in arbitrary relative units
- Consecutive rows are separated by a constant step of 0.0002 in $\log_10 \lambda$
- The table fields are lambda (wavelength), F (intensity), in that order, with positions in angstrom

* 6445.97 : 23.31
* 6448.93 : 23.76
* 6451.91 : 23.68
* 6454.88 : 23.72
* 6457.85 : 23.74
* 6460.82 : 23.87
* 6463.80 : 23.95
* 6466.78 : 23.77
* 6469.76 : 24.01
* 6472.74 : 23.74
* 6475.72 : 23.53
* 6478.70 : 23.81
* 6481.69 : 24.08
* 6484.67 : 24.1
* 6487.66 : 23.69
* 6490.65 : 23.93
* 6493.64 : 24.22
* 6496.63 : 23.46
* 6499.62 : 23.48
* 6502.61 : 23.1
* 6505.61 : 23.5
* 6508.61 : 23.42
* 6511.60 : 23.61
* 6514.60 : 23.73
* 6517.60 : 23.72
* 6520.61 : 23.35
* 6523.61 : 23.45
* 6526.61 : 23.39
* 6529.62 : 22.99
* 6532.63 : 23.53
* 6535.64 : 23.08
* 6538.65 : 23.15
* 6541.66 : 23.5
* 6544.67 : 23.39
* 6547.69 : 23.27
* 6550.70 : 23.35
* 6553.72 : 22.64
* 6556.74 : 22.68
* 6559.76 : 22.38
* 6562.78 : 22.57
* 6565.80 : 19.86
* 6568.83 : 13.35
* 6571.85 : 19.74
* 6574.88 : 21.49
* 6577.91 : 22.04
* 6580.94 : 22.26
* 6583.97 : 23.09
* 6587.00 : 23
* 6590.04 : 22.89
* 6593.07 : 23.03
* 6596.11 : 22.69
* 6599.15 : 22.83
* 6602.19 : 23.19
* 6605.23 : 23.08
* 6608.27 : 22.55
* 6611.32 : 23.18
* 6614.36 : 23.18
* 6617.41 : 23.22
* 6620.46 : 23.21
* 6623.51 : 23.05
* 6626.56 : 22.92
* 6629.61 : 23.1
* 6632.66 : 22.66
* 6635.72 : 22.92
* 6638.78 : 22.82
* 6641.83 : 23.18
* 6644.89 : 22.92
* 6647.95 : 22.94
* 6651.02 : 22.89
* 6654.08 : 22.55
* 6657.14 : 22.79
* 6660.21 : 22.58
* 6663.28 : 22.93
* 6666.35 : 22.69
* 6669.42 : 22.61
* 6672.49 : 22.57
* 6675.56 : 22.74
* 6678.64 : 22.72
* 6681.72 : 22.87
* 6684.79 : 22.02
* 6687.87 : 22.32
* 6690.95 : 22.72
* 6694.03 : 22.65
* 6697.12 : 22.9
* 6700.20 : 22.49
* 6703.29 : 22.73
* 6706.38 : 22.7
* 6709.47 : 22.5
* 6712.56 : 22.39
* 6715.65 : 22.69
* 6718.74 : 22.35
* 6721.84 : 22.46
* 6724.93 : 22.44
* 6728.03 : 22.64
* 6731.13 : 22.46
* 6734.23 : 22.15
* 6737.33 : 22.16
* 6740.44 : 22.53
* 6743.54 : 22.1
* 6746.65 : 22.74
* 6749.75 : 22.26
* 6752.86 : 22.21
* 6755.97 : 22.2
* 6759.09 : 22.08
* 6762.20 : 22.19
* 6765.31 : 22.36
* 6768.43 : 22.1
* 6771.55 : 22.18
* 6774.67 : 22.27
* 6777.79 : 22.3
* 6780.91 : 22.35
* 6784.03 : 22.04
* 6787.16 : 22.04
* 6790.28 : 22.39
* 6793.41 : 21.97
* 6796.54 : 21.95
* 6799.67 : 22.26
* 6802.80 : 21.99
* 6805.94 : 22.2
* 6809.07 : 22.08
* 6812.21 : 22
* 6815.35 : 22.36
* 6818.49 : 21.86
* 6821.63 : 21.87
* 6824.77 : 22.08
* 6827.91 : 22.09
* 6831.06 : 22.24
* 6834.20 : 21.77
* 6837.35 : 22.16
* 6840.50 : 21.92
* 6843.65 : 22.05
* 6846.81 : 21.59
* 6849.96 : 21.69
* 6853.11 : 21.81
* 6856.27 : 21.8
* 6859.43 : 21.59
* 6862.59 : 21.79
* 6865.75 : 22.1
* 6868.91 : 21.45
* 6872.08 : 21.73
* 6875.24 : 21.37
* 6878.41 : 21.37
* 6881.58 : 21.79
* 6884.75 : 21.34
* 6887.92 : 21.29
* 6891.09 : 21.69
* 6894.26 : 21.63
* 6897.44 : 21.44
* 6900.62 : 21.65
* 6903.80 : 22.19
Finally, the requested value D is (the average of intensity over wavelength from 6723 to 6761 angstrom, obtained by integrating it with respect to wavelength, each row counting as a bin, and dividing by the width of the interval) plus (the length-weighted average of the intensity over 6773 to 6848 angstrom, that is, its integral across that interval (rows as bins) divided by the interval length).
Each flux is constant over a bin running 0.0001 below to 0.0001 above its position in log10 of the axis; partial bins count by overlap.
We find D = 44.4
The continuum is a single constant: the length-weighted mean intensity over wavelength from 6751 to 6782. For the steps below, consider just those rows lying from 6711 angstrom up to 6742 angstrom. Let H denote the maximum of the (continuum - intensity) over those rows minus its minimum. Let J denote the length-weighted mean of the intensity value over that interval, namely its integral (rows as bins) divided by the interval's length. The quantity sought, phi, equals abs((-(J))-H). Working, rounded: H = 0.54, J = 22.4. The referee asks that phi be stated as 23.0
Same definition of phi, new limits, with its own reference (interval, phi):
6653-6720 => 23.5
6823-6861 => 22.6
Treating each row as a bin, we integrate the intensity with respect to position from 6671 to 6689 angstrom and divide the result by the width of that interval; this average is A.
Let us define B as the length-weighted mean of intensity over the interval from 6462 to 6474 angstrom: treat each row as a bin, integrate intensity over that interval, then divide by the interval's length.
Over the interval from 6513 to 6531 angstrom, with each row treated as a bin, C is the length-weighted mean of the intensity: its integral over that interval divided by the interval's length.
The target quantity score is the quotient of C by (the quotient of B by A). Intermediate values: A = 22.5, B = 23.85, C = 23.4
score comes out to 22.2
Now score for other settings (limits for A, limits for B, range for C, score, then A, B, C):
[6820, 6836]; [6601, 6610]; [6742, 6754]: 21.5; 22.0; 22.93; 22.3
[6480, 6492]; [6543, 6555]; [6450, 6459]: 24.5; 23.9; 23.18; 23.7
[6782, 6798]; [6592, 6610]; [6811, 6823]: 21.3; 22.1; 22.89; 22.0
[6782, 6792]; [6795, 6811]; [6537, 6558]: 23.2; 22.2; 22.09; 23.1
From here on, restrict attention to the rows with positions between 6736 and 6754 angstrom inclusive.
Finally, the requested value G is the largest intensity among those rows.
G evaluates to 22.74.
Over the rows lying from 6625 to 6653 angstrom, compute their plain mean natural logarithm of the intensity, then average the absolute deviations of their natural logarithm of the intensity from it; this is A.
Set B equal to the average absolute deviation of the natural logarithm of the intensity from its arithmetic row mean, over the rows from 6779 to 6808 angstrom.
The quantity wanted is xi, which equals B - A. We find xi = 0.0025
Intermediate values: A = 0.004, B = 0.0067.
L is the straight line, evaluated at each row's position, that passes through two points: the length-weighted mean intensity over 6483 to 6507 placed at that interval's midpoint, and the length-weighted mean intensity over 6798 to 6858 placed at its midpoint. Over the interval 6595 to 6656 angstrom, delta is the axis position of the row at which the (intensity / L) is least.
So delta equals 6608.27 angstrom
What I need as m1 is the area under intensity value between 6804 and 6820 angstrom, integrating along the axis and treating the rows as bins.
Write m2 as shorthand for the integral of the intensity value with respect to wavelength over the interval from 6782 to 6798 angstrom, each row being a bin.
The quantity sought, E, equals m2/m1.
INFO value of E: 1.00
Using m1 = 353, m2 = 353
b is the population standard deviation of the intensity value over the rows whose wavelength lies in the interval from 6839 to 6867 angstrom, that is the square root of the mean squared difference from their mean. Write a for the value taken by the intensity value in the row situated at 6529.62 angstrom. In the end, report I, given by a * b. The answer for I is 4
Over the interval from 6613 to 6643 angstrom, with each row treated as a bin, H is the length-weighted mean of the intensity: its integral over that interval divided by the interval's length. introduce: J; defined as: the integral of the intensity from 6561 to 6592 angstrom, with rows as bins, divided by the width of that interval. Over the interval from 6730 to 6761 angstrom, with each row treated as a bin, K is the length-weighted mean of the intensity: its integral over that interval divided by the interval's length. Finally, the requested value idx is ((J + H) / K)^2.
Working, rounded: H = 23.0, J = 21.1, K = 22.3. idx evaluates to 3.92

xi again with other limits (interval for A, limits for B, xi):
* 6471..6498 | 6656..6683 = -0.0047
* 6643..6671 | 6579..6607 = 0.0027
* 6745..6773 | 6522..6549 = 0.0012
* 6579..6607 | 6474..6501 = 0.0012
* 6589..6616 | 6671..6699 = 0.0007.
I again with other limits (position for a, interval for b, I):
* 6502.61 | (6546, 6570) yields 73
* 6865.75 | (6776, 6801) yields 4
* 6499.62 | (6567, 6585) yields 77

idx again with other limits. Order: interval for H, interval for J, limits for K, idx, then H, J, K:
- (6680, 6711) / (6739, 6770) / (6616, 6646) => 3.80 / 22.6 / 22.3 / 23.0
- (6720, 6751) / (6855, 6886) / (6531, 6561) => 3.63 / 22.4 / 21.6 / 23.1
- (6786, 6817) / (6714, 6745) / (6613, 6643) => 3.74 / 22.1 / 22.4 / 23.0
